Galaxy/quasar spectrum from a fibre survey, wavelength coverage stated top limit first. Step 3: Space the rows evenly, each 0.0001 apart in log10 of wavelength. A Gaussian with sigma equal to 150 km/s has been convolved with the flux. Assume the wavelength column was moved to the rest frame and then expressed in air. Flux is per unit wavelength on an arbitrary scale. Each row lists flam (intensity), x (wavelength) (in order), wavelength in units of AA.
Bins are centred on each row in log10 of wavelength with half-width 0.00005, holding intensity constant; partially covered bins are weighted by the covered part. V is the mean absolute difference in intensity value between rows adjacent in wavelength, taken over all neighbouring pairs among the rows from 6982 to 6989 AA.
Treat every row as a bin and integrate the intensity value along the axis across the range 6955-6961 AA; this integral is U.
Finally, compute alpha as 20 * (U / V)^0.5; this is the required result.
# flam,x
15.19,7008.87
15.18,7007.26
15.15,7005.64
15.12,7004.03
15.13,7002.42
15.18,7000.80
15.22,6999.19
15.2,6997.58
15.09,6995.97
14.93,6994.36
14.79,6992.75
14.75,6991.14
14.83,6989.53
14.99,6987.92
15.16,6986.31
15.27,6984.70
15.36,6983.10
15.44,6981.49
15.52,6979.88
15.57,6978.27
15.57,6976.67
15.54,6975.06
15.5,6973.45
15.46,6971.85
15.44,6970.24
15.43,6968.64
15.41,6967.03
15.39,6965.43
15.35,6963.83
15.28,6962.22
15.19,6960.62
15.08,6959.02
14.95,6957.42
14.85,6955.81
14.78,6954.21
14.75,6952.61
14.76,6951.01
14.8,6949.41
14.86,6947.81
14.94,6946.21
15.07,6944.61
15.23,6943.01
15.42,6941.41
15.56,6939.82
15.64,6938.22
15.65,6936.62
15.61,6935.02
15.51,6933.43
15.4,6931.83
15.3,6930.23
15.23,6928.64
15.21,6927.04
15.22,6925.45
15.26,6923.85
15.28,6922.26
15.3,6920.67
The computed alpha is 540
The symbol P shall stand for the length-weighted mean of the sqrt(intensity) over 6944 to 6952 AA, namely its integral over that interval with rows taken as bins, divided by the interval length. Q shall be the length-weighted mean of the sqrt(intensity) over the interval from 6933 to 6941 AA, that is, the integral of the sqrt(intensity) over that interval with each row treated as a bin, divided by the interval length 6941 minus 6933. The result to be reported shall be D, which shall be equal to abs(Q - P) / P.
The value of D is 0.025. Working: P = 3.86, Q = 3.95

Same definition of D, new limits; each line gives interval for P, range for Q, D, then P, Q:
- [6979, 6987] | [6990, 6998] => 0.013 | 3.92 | 3.87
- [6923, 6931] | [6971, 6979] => 0.009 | 3.91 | 3.94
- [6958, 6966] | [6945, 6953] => 0.014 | 3.91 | 3.85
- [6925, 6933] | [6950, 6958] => 0.016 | 3.91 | 3.85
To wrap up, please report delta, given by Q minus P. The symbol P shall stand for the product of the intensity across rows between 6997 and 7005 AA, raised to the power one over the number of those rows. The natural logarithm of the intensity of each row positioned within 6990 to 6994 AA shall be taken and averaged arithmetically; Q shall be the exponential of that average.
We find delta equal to -0.40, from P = 15.17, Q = 14.8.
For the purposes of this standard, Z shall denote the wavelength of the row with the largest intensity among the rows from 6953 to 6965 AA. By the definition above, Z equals 6963.83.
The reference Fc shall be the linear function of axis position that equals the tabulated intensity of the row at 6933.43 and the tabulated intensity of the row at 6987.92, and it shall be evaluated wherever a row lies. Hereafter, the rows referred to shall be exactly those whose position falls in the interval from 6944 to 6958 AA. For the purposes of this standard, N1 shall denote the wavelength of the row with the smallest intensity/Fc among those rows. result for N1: 6951.01 AA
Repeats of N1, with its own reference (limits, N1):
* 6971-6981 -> 6971.85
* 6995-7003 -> 6995.97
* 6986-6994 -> 6991.14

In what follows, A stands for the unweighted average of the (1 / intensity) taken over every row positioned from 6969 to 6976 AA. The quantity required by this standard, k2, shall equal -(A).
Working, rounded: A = 0.0646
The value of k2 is -0.0646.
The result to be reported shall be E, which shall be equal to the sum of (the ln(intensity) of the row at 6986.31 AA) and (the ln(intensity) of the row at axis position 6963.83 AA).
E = 5.45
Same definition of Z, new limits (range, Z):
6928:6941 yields 6936.62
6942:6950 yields 6943.01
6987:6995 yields 6987.92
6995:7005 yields 6999.19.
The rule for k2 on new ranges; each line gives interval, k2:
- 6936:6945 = -0.0648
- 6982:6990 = -0.0661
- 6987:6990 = -0.0671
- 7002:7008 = -0.0660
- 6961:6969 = -0.0651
